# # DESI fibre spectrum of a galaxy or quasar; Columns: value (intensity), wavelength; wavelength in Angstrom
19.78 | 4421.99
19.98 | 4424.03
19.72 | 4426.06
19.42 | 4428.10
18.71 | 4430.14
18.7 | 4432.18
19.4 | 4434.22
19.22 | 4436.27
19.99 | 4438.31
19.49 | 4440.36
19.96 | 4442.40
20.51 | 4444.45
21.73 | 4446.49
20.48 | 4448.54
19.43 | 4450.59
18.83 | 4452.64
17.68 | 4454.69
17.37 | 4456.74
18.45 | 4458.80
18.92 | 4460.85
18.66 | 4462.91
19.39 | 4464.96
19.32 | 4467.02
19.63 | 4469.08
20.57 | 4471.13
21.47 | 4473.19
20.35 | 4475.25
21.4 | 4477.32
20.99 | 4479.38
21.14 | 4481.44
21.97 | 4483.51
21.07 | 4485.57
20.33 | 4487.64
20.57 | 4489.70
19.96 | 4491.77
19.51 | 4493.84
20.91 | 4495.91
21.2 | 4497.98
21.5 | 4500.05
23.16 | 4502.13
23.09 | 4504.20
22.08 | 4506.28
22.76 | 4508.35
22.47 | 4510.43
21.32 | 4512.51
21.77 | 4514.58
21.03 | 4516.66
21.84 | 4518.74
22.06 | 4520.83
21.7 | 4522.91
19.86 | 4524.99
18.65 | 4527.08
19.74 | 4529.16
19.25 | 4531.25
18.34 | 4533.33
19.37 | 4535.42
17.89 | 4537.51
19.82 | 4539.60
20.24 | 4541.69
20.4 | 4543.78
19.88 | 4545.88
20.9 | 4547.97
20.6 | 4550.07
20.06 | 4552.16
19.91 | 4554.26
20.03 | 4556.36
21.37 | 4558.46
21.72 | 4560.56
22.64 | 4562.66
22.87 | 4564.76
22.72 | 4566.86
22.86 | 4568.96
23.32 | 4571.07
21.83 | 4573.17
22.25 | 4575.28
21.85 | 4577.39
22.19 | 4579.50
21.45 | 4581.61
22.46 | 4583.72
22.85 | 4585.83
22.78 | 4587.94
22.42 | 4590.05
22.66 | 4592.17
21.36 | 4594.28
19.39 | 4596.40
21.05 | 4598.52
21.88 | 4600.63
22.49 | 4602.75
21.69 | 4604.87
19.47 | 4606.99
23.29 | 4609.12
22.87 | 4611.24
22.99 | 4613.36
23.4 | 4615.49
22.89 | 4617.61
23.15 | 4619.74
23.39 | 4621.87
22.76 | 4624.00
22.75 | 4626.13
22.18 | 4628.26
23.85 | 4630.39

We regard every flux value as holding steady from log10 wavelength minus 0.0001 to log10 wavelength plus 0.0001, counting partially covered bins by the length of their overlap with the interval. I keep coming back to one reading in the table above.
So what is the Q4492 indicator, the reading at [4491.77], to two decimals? 19.96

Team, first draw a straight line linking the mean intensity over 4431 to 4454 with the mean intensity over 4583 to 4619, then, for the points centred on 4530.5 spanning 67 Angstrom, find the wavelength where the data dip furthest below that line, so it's 4537.51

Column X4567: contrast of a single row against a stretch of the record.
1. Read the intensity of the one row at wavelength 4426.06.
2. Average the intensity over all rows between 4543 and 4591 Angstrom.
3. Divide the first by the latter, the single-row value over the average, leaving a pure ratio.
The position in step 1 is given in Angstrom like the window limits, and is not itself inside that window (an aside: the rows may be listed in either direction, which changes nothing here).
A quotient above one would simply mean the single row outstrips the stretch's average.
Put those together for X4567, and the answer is 0.91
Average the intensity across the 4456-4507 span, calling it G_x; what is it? 20.5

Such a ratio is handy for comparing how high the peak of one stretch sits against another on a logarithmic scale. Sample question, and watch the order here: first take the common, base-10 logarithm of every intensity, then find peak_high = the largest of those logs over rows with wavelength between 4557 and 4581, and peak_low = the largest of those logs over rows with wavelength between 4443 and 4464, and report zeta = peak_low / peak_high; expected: 0.978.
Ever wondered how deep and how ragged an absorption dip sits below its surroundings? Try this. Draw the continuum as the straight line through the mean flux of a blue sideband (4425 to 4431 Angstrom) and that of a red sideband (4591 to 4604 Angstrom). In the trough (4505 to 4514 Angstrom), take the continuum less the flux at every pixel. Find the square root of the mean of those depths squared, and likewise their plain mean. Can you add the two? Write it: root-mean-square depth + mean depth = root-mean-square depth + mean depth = 0.08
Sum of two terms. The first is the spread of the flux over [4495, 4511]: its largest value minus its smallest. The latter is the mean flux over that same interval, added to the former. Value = 24.4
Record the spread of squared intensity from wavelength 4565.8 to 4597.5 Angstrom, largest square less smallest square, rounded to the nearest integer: 168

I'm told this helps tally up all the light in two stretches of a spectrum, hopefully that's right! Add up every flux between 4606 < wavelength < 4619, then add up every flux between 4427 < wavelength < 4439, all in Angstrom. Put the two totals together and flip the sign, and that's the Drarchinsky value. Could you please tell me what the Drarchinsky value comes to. -250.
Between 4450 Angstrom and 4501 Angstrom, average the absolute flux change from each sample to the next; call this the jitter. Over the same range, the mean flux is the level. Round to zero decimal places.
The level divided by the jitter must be 31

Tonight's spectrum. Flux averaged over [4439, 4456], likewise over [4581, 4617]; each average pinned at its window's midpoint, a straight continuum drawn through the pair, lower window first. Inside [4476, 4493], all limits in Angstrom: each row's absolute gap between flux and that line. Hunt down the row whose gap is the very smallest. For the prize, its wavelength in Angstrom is 4487.64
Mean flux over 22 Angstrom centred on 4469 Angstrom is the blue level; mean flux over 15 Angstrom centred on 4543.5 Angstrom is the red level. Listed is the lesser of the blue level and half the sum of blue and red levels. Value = 19.9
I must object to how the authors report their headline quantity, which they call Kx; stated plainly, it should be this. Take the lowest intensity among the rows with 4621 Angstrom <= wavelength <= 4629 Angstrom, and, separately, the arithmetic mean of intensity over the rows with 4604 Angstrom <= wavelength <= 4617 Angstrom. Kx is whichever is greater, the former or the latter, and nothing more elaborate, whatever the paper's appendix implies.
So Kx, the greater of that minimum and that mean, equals 22.3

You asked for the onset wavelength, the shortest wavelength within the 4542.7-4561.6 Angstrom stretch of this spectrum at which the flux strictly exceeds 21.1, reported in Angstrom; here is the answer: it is 4558.46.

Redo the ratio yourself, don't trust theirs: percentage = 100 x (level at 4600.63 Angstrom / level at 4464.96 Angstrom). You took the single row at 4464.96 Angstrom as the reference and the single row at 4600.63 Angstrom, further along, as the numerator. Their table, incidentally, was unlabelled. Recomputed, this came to 113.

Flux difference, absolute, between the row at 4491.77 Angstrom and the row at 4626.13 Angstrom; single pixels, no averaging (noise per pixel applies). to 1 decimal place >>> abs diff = 2.8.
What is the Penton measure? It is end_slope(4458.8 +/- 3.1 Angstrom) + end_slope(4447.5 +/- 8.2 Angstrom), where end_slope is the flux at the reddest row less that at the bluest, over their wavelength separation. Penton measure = 0.25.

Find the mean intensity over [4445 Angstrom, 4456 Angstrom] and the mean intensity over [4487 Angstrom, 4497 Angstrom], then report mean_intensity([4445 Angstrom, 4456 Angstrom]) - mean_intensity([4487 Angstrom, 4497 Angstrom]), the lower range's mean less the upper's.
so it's -0.6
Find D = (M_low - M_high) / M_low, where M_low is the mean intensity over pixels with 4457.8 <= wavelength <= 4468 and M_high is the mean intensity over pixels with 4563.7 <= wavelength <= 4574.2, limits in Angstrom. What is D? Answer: -0.20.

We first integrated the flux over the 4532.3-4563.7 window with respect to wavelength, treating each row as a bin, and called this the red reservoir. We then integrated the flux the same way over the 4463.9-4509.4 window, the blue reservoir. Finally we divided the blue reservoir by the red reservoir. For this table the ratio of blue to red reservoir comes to 1.5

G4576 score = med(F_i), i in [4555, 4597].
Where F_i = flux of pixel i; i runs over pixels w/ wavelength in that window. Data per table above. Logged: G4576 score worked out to 22.3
